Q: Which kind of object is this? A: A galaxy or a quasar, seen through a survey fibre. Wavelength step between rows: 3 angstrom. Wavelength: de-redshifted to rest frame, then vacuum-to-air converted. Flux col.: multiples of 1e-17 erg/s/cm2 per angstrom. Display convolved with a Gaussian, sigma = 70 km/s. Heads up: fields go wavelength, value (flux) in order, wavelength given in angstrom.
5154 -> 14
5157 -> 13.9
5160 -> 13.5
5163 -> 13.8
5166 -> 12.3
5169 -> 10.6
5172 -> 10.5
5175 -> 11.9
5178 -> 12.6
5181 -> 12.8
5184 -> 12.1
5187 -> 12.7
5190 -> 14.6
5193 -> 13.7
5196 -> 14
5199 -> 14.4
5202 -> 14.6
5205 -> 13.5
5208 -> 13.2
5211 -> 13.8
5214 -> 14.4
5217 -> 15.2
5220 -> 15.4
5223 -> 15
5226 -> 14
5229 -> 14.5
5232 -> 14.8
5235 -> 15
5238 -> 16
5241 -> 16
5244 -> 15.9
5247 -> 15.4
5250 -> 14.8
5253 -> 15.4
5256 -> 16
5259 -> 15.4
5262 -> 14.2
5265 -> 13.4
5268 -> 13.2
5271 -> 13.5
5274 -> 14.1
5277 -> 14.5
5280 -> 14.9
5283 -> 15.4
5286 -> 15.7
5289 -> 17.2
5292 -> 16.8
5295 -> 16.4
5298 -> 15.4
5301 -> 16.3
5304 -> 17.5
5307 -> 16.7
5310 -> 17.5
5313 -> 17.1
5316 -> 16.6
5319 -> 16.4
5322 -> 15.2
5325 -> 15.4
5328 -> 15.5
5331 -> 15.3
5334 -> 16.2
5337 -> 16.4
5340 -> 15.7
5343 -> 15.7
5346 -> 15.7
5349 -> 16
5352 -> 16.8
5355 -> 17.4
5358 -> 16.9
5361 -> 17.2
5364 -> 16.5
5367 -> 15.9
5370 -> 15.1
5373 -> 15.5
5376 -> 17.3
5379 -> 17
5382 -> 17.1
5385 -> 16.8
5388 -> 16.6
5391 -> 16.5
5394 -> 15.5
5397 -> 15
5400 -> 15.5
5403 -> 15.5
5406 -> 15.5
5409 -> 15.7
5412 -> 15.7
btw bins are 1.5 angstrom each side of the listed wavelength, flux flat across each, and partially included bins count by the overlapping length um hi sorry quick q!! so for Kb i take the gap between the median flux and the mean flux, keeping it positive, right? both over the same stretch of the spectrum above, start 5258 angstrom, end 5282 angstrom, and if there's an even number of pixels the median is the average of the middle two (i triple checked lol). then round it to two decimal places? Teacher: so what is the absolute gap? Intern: 0.00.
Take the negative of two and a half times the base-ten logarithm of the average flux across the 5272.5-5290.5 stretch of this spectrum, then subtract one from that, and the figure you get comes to -3.96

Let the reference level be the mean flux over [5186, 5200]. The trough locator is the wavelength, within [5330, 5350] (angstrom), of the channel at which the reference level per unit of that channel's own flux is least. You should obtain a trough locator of 5337 angstrom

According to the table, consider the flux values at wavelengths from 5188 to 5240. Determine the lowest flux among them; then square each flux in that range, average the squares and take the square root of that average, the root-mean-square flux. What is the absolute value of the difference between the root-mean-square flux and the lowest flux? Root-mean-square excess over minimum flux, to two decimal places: 1.29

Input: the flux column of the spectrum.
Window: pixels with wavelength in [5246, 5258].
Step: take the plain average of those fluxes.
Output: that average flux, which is 15.40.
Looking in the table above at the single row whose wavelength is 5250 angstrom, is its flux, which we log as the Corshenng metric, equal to 14.8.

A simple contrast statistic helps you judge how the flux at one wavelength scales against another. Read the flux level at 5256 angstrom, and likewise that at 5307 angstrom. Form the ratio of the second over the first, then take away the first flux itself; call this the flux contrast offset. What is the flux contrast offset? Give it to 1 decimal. -15.0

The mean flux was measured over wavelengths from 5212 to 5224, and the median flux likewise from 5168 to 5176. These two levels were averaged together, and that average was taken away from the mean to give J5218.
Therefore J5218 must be 2.2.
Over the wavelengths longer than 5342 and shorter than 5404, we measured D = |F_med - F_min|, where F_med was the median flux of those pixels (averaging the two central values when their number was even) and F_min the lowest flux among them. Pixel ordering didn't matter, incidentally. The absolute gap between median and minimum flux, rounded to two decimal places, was 1.50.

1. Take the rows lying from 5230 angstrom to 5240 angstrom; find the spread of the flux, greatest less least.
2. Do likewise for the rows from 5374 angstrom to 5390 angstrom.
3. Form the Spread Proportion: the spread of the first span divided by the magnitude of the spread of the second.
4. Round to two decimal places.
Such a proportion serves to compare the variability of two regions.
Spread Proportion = 1.71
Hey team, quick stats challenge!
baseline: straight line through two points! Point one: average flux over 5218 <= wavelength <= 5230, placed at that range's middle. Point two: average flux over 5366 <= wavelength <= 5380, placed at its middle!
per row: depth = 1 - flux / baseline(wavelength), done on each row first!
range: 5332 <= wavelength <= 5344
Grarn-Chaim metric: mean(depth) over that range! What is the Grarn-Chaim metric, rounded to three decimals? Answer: -0.011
